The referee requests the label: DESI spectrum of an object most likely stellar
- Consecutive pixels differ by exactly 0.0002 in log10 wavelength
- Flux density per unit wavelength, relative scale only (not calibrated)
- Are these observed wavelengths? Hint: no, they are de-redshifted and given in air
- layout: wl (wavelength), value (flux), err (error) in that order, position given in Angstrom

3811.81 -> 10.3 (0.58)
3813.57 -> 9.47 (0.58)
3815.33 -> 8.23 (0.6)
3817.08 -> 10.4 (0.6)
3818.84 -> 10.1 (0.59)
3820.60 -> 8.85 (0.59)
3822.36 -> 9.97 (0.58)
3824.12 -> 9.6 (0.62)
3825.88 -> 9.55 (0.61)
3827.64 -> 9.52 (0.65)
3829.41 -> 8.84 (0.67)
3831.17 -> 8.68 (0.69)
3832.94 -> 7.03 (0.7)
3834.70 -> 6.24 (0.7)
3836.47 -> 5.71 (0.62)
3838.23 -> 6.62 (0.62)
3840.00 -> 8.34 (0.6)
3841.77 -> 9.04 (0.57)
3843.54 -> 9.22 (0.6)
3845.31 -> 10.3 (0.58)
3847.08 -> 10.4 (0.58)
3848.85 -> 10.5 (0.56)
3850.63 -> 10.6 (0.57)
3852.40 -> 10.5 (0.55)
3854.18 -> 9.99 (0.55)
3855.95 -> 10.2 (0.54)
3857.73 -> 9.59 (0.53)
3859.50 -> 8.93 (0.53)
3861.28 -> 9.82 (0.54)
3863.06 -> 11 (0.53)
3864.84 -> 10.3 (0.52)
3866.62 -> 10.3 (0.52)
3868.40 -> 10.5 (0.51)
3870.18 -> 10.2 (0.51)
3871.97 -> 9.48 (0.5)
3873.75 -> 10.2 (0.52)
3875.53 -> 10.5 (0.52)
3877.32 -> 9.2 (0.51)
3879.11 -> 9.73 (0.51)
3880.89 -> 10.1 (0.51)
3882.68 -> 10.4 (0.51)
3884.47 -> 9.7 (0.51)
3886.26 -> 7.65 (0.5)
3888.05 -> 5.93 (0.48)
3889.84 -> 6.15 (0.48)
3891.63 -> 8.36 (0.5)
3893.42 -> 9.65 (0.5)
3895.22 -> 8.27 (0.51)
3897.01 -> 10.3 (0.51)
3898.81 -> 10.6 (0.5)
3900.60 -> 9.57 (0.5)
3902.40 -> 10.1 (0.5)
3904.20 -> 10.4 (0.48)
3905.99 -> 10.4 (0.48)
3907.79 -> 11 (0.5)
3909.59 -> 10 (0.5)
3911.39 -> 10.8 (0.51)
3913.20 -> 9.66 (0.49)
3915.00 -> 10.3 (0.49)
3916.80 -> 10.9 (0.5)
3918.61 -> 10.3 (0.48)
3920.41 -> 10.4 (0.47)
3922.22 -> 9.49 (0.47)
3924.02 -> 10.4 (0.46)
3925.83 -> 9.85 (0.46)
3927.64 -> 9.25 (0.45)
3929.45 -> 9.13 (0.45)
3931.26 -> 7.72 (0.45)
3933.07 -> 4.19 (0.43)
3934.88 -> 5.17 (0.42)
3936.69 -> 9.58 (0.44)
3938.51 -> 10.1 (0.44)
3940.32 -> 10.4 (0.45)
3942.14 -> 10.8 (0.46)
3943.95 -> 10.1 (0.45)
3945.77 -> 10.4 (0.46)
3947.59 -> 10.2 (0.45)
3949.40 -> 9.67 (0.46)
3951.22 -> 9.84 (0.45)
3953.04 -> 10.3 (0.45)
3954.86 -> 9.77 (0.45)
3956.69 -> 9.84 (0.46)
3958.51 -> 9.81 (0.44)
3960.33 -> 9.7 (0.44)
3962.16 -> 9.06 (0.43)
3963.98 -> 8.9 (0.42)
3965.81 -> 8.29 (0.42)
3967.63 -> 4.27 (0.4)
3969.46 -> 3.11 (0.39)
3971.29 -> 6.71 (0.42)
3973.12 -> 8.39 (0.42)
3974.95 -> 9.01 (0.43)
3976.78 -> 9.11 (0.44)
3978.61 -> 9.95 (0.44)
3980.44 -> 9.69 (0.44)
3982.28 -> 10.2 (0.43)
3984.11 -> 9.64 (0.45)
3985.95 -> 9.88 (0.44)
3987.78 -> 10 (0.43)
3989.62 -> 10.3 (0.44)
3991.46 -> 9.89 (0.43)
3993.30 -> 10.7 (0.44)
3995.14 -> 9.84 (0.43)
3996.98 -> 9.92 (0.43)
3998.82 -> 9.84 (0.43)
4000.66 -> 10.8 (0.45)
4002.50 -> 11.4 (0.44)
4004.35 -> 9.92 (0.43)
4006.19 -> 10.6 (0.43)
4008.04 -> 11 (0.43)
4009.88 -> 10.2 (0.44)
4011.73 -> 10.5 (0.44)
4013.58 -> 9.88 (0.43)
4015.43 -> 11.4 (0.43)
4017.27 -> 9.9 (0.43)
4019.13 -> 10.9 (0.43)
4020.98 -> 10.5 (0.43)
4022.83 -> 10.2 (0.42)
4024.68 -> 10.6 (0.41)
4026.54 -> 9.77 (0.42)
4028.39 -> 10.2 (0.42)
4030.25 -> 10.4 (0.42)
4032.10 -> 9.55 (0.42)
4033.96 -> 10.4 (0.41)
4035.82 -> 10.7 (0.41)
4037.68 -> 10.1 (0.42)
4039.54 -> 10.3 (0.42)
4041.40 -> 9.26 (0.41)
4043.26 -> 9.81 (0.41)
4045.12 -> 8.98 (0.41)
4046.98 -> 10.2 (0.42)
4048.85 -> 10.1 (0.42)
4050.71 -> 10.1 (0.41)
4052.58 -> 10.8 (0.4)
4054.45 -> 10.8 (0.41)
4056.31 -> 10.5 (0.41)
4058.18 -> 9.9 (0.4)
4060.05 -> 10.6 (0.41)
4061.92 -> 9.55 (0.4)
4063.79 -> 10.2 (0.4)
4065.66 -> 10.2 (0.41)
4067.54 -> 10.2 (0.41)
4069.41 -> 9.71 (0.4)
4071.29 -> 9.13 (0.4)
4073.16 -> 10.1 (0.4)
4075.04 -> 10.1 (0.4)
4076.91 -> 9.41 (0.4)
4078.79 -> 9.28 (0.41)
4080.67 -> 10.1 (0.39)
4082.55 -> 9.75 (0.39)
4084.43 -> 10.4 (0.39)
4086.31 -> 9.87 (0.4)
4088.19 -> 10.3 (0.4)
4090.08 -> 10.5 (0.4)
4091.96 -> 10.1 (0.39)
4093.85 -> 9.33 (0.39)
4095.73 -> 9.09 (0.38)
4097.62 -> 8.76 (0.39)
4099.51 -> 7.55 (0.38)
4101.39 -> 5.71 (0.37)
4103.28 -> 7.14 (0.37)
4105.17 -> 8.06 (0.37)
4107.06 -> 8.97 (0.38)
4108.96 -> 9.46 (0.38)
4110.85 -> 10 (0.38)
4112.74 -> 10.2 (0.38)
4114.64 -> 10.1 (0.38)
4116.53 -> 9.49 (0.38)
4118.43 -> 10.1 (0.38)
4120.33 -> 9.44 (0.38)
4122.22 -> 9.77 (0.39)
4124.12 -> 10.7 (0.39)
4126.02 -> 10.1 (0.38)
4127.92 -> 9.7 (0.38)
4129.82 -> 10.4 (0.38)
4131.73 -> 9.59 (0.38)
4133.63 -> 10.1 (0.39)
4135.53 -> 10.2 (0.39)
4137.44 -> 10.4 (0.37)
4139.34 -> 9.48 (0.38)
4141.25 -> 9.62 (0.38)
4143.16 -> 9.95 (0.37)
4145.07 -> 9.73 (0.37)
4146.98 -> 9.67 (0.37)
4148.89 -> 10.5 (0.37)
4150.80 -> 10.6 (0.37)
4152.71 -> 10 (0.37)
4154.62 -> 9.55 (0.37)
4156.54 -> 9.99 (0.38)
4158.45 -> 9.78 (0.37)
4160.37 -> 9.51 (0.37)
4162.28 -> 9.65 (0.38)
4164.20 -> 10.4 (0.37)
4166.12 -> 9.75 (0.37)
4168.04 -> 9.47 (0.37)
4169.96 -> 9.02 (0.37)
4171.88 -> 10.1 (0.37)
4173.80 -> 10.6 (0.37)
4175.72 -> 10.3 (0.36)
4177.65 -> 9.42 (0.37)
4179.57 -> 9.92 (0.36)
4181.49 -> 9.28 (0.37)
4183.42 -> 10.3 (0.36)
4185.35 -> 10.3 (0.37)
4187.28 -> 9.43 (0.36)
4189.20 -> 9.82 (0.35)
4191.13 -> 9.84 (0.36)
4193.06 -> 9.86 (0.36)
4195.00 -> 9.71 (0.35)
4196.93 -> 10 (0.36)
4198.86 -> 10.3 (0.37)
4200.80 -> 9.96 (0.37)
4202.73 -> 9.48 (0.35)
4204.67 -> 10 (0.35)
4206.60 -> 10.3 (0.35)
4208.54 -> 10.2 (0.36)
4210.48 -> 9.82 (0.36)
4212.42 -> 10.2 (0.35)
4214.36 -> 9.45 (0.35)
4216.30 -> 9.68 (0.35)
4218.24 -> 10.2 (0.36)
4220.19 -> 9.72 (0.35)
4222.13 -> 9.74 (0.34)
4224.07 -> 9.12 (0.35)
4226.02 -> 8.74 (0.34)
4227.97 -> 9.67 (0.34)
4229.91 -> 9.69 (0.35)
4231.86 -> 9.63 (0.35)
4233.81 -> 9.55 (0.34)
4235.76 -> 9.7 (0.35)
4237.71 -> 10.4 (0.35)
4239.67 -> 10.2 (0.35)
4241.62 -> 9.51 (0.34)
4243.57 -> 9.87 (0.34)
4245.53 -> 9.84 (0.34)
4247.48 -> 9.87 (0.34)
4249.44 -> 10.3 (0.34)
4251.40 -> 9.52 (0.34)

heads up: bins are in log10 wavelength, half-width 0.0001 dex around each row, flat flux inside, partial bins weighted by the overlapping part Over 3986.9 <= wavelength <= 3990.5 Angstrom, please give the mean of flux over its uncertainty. 23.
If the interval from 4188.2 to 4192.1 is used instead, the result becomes 28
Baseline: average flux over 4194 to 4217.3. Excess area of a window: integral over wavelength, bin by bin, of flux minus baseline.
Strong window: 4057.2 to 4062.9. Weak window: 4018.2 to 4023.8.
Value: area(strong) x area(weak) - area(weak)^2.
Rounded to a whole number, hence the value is -10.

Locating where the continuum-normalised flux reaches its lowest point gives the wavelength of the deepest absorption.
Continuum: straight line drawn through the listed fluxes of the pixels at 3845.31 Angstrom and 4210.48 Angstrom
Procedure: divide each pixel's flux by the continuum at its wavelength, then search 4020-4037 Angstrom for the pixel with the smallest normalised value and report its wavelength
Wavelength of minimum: 4032.10 Angstrom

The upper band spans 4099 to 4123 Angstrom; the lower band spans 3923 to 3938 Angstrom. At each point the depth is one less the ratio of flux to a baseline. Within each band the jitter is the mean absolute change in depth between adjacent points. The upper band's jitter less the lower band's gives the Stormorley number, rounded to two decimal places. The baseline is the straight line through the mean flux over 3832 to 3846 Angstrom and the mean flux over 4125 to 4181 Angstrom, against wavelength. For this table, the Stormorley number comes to -0.12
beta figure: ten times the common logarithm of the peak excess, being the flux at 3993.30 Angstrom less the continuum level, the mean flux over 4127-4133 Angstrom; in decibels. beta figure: -1.0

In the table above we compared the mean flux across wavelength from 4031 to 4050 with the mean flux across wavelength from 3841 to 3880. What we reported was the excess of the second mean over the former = 0.1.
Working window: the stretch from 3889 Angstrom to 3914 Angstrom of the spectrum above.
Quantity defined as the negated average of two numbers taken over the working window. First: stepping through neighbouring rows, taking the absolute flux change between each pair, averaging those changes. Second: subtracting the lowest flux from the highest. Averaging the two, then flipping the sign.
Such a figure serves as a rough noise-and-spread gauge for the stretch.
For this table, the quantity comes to -2.9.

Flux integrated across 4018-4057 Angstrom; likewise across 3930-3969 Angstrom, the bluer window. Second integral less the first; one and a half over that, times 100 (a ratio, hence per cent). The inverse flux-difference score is -3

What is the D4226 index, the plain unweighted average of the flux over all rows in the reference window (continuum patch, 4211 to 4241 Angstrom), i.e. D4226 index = 9.7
